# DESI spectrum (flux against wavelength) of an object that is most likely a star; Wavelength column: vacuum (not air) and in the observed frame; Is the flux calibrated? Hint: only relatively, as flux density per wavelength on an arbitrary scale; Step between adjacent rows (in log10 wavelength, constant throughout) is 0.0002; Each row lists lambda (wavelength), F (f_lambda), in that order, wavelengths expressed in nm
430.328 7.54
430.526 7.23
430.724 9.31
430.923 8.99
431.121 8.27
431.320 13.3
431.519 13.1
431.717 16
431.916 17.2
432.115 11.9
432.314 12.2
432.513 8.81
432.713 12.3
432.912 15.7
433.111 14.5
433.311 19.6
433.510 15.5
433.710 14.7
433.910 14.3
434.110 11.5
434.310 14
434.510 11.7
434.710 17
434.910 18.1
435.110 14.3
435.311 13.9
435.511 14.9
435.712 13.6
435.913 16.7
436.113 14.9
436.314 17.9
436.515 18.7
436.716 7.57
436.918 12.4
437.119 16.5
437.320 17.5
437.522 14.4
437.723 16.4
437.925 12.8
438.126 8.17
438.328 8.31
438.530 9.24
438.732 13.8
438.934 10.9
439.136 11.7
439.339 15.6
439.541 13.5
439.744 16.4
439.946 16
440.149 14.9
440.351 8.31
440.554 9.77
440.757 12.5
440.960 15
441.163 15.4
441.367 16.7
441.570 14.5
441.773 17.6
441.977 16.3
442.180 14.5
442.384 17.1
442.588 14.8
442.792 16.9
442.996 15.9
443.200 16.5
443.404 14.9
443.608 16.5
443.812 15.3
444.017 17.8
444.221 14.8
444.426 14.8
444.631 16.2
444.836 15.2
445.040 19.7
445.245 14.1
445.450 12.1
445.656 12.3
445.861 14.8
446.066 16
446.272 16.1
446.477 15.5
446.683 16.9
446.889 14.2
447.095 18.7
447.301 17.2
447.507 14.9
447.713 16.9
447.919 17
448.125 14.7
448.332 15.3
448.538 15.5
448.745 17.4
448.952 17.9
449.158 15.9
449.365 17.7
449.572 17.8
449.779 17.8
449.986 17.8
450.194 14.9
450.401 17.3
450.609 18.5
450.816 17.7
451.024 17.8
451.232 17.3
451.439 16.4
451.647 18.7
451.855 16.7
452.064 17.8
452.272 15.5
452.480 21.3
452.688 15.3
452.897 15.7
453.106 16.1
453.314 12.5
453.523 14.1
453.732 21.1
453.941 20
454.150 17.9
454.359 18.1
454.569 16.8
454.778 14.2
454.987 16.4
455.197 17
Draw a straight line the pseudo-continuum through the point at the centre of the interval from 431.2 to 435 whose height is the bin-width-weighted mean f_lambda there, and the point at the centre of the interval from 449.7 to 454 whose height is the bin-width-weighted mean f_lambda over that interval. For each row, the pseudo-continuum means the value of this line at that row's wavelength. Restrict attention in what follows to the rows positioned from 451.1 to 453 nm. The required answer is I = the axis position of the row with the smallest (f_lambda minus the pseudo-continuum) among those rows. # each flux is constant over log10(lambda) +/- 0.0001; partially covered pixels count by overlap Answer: 452.688 nm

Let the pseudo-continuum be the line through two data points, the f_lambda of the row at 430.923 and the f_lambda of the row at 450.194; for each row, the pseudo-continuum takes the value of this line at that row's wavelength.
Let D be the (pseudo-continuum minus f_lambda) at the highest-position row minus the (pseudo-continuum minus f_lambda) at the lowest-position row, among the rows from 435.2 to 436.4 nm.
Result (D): -3.7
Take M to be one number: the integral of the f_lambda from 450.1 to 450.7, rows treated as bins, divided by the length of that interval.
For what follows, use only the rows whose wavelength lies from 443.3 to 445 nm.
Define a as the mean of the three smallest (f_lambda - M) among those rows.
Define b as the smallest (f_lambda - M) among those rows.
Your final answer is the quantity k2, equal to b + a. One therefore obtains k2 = -4.2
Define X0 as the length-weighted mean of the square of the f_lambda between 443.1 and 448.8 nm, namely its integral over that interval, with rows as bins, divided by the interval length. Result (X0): 251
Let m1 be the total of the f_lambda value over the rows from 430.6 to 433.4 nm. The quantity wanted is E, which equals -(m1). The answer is -181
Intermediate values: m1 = 181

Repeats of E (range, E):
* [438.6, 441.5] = -190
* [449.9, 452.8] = -243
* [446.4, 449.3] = -228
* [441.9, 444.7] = -222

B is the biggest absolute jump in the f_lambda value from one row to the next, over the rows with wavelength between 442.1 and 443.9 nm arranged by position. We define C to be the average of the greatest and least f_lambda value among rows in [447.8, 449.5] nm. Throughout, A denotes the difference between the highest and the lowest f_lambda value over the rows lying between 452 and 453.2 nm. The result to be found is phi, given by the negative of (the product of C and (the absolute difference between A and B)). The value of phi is -55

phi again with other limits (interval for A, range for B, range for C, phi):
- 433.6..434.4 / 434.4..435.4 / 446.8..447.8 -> -35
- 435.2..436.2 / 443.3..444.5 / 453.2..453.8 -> -2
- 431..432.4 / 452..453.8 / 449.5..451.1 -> -32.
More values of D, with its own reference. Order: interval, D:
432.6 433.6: -3.0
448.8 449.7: 0.3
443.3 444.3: 0.4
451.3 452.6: -4.6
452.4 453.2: 5.4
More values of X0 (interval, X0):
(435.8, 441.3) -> 194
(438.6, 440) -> 195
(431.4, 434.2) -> 206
